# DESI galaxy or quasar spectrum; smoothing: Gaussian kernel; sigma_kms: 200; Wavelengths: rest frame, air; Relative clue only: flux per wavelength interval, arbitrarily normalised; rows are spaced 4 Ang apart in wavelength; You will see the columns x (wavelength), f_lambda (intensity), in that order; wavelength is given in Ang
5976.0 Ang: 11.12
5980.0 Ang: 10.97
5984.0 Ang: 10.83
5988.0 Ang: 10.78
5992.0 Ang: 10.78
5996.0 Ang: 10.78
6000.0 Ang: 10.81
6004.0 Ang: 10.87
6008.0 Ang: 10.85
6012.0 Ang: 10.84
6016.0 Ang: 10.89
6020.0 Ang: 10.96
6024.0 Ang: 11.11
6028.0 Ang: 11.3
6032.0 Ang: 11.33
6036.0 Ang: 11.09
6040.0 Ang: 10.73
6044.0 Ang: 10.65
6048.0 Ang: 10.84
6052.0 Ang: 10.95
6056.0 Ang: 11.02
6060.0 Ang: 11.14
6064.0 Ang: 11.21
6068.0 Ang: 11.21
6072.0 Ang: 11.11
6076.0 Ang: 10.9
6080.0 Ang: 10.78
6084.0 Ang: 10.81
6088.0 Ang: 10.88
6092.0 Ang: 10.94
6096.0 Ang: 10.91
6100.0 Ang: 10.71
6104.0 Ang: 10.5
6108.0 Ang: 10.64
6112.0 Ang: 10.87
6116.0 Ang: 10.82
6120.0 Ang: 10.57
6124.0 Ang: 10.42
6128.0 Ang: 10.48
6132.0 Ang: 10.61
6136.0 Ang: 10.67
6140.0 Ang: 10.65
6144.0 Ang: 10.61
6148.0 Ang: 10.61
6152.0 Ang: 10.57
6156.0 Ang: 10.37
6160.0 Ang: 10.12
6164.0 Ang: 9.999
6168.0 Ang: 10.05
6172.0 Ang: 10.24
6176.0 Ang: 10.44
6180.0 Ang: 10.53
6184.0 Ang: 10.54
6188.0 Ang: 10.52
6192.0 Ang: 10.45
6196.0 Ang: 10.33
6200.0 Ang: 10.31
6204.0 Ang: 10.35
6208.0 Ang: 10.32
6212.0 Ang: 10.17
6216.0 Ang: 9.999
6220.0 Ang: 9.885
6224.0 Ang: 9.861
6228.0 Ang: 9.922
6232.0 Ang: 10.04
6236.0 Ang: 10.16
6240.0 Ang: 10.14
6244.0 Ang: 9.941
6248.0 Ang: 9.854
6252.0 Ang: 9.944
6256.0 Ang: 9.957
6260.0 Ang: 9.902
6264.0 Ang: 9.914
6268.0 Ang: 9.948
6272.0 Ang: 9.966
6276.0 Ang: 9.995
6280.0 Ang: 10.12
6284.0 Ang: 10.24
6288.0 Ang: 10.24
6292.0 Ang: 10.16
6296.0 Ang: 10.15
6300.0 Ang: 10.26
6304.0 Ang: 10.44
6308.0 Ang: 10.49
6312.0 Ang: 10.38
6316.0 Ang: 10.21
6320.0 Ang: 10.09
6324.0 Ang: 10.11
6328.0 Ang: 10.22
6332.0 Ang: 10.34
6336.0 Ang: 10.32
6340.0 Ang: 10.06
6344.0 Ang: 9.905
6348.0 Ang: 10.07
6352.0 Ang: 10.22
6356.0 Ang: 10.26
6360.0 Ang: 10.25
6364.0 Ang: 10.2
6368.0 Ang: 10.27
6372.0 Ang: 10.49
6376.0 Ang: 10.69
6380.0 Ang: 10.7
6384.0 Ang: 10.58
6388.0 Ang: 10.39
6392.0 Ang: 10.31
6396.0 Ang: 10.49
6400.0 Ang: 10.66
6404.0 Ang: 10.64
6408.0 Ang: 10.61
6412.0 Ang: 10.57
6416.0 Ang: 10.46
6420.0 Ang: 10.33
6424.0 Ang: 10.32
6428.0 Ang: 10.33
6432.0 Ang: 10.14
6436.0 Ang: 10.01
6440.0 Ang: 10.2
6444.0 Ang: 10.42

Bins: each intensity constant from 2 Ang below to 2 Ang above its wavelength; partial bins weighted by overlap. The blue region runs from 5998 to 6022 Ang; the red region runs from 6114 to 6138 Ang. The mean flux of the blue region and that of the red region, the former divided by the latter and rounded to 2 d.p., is 1.03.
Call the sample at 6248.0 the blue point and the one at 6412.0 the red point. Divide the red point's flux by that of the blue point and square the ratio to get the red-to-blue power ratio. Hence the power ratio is 1.151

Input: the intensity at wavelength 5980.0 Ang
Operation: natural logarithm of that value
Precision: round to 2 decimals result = 2.40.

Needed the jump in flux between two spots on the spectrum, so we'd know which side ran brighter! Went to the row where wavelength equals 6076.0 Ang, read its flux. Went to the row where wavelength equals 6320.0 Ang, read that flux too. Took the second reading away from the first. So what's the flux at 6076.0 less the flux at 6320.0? 0.81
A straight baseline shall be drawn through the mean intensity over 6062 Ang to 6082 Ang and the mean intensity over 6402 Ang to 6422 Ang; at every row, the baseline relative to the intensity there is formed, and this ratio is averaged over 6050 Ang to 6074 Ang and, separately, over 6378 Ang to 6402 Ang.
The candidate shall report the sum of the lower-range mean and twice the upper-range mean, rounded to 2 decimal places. 3.00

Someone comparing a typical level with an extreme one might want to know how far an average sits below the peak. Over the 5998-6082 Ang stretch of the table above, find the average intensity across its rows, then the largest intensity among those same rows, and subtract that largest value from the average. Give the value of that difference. -0.35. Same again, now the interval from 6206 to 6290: -0.30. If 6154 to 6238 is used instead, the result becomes -0.32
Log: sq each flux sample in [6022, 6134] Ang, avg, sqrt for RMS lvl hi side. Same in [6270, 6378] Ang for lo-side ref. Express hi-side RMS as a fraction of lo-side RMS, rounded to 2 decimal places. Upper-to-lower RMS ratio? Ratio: 1.06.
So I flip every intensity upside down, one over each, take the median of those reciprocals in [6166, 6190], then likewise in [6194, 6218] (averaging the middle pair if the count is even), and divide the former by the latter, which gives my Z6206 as 0.98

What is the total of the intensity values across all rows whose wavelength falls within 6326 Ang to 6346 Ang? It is 50.8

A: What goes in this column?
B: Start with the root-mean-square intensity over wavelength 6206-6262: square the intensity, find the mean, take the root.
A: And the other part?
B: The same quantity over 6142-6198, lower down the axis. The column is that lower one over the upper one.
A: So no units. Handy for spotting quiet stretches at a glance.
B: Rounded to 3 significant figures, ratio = 1.04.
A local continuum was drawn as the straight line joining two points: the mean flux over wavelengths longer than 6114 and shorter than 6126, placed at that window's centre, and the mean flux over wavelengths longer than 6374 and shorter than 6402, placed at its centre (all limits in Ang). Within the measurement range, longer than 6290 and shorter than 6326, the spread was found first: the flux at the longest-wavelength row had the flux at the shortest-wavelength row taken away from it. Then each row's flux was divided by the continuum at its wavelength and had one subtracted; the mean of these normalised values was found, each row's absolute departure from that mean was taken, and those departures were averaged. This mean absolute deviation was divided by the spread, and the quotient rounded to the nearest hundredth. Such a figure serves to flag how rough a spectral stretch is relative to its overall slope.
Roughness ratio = -0.23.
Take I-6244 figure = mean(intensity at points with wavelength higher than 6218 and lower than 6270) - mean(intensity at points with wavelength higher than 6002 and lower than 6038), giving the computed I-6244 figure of -1.1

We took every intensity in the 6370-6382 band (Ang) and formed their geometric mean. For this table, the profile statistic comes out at 10.6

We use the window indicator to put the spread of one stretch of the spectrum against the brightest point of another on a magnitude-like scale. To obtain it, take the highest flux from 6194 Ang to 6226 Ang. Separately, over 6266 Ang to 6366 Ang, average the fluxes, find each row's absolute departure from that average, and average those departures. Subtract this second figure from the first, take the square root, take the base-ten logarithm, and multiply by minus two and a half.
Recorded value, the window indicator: -1.26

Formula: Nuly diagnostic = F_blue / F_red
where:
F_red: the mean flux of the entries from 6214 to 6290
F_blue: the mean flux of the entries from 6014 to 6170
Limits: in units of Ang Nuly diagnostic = 1.08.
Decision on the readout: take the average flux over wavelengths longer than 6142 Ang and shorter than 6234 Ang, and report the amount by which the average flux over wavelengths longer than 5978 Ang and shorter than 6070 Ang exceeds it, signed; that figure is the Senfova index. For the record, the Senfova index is 0.68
